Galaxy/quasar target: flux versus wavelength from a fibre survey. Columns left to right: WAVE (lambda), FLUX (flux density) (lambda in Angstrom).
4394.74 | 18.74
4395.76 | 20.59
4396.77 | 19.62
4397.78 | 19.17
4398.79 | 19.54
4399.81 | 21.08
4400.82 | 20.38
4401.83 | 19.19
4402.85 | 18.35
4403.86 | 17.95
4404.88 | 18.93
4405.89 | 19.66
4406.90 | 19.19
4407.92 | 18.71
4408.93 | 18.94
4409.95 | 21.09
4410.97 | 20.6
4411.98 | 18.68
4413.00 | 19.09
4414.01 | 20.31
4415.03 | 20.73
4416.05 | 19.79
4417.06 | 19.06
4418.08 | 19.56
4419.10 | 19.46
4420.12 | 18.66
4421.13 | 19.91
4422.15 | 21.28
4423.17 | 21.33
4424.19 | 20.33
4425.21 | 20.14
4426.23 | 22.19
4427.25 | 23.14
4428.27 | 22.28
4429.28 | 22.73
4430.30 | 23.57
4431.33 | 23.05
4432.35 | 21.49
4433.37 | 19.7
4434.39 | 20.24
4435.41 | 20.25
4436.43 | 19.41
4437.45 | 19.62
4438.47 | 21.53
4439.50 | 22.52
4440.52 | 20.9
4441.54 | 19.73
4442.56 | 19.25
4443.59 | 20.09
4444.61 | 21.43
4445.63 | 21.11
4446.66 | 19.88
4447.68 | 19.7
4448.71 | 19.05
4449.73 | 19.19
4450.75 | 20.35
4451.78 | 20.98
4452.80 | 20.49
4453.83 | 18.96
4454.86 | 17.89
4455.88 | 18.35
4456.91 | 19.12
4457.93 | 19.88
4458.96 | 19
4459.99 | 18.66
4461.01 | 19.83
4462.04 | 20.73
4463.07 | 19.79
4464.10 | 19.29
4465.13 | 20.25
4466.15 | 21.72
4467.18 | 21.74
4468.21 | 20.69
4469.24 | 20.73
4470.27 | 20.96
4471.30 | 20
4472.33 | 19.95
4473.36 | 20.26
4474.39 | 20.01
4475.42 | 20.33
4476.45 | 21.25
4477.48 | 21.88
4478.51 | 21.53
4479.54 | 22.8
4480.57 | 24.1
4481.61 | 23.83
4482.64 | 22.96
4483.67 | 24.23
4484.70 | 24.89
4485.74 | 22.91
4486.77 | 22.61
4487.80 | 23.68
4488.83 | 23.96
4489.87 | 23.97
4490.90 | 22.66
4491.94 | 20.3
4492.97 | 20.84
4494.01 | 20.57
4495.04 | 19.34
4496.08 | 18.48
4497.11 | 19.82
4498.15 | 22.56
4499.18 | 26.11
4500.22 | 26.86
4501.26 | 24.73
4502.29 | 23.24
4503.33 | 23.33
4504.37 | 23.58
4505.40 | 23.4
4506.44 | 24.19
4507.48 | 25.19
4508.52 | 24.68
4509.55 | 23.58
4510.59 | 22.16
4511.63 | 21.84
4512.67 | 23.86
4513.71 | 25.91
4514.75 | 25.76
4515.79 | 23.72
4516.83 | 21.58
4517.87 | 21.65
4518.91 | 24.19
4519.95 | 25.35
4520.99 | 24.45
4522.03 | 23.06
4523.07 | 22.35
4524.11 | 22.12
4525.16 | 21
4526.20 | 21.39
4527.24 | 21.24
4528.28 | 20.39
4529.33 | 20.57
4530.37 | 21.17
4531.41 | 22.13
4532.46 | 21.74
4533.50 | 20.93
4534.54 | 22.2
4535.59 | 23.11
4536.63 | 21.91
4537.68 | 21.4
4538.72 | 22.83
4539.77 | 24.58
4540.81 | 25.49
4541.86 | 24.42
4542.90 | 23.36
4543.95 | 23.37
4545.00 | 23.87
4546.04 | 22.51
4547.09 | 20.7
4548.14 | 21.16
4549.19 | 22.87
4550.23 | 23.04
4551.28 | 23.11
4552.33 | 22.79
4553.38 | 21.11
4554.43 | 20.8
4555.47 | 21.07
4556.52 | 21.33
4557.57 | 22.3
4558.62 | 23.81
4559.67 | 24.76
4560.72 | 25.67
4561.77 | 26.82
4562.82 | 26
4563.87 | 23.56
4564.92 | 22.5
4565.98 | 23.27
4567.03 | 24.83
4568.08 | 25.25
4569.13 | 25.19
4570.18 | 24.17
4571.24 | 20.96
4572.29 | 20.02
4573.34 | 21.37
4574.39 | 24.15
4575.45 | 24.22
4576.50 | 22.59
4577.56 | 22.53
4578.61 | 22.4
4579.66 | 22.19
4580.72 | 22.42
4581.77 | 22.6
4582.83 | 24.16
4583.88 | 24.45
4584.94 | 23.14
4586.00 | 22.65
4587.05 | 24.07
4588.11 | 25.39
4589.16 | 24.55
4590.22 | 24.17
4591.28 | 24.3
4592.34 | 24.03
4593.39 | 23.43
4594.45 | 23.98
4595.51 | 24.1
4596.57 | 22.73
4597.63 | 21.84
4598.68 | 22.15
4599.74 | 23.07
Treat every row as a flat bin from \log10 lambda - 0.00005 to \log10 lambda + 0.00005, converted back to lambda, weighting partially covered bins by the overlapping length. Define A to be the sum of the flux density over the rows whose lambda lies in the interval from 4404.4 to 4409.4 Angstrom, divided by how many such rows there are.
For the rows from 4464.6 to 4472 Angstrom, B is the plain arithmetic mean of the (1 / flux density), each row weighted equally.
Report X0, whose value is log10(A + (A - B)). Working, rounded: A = 19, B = 0.048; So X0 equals 1.58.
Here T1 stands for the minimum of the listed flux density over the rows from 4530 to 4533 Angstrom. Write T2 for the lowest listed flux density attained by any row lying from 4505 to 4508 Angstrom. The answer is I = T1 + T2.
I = 44.6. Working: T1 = 21.17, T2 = 23.4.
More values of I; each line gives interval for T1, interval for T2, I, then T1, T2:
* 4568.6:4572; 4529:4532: 41.5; 20.96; 20.57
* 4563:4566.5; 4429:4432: 45.2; 22.5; 22.73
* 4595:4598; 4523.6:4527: 42.8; 21.84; 21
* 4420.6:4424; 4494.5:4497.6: 38.4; 19.91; 18.48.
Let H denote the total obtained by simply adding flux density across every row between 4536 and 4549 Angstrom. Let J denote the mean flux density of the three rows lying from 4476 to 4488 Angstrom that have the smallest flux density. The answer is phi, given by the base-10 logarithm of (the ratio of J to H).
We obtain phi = -1.11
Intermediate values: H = 276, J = 21.6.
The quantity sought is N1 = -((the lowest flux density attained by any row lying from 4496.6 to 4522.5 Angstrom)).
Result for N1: -19.8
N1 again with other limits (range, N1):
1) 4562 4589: -20.0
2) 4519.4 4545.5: -20.4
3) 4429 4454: -19.0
